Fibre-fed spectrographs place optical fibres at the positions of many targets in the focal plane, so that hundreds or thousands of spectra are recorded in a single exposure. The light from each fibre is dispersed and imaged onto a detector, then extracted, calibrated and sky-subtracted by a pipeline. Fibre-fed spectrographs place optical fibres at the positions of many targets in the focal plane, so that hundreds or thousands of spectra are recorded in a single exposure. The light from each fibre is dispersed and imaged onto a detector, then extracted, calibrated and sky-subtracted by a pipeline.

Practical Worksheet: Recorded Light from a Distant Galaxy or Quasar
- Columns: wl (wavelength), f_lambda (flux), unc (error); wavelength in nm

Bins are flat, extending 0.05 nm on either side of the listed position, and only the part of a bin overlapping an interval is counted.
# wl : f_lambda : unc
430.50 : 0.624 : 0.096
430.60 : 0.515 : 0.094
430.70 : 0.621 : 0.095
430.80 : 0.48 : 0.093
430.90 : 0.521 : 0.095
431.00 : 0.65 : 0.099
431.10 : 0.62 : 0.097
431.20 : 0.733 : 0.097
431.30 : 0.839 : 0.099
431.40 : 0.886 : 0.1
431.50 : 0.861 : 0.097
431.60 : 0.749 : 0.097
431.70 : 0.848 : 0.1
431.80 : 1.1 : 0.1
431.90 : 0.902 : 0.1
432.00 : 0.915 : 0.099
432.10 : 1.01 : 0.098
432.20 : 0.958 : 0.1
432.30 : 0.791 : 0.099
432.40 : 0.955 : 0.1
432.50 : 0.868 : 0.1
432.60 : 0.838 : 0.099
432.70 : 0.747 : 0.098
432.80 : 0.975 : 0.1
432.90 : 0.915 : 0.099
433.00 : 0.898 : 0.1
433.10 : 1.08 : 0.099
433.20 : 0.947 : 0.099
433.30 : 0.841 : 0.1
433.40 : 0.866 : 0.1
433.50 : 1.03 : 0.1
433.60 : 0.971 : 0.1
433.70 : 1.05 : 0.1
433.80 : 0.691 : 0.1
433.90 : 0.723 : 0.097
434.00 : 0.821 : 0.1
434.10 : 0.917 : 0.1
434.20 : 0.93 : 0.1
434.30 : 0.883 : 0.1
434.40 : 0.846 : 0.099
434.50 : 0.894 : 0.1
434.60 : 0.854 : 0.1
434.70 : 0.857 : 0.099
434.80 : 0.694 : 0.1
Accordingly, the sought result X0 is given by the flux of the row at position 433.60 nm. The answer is 0.971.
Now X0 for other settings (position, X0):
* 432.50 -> 0.868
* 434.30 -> 0.883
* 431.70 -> 0.848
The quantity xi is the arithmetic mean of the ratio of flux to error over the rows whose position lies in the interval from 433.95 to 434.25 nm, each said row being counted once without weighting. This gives 8.9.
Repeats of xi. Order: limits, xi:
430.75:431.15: 5.9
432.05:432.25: 9.9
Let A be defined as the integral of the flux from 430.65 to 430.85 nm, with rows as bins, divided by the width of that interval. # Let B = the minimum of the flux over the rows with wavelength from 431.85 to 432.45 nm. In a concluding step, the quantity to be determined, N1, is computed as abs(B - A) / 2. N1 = 0.120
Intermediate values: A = 0.55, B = 0.791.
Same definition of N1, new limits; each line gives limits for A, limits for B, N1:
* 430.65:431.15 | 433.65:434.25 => 0.056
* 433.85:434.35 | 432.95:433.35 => 0.007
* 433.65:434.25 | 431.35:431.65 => 0.053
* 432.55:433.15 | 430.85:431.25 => 0.194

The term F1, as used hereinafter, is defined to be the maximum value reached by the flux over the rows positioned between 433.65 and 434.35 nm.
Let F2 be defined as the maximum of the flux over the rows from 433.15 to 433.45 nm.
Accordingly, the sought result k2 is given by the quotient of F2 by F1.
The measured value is 0.90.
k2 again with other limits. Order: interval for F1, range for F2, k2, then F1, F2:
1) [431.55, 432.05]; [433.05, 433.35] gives 0.98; 1.1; 1.08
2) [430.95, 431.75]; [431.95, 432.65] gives 1.14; 0.886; 1.01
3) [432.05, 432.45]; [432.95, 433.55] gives 1.07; 1.01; 1.08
